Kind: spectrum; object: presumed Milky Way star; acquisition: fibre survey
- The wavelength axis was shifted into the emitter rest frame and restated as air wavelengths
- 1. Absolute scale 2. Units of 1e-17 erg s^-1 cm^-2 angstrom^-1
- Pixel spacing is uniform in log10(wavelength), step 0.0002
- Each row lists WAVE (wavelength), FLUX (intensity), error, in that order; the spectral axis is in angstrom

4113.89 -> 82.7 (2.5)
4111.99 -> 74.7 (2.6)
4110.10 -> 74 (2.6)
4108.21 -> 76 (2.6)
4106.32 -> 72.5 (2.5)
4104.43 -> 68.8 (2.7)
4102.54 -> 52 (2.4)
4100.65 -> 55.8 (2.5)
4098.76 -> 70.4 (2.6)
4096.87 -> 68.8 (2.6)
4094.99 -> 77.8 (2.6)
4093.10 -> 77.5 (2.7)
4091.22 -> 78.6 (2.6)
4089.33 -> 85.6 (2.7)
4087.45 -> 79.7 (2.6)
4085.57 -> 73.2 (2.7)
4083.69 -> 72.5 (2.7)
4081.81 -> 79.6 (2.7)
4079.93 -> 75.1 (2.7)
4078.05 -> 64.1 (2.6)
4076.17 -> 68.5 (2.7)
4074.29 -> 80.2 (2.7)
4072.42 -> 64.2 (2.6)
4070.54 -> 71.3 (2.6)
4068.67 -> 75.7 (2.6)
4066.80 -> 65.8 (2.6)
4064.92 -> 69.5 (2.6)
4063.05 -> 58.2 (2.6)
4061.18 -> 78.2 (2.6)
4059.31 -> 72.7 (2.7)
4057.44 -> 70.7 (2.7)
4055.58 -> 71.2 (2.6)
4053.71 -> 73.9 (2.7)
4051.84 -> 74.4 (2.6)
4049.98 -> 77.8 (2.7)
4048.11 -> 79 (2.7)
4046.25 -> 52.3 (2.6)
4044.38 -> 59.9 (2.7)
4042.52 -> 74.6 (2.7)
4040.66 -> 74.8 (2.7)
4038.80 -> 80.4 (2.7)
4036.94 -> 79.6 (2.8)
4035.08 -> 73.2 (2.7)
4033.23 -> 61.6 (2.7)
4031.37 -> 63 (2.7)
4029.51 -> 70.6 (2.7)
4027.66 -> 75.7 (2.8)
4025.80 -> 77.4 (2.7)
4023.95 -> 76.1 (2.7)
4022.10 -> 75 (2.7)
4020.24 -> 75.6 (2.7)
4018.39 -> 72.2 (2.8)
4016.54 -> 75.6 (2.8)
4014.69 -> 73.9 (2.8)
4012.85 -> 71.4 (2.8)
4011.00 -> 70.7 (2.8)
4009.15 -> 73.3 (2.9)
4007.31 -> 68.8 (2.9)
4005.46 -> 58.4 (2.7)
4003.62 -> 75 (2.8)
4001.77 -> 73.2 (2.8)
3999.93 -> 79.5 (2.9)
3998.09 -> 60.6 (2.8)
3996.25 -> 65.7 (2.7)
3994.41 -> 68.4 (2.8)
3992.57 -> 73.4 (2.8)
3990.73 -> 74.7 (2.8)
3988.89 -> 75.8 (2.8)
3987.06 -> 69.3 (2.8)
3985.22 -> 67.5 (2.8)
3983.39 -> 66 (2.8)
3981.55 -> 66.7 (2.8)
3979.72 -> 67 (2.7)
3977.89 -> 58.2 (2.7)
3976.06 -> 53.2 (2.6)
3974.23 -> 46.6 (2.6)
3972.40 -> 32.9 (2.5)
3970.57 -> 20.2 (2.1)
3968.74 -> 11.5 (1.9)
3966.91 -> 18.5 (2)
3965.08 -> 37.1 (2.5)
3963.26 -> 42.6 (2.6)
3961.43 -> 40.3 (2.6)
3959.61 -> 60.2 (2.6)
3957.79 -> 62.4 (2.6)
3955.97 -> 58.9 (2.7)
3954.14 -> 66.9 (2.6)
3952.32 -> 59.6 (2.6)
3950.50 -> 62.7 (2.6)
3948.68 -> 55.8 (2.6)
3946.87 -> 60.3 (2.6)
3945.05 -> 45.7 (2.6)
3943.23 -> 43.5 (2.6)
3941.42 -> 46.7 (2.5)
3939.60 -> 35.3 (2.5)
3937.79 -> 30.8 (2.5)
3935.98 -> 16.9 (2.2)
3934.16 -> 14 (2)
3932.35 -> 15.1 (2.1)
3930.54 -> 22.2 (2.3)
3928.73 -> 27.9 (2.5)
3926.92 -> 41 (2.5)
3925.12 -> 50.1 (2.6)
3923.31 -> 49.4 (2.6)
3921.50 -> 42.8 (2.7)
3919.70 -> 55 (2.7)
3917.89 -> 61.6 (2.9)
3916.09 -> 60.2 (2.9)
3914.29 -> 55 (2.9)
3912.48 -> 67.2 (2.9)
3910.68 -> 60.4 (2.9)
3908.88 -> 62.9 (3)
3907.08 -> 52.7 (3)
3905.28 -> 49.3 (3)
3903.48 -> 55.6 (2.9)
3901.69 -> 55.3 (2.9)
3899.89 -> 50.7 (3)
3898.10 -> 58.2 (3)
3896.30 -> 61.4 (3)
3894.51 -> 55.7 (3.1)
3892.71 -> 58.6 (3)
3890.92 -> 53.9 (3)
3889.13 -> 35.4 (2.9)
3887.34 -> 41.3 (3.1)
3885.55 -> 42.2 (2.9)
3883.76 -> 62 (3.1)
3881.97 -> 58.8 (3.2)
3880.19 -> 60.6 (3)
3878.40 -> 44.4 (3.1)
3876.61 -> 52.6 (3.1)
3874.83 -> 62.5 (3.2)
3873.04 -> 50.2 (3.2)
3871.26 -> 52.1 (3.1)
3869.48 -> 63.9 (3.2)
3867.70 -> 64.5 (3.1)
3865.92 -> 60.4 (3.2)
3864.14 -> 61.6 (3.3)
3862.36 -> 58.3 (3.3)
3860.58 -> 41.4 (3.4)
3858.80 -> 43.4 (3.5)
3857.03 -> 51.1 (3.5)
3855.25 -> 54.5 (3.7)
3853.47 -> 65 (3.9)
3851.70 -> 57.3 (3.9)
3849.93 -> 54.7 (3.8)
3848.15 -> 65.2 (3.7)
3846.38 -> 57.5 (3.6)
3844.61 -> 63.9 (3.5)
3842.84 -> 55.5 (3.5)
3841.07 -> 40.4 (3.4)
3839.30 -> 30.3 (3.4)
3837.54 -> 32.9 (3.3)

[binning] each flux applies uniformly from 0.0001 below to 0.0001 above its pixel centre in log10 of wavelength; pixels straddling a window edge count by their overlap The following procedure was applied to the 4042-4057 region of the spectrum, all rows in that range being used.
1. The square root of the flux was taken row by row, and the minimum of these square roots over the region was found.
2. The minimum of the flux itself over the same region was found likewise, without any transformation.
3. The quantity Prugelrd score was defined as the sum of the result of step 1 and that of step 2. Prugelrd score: 60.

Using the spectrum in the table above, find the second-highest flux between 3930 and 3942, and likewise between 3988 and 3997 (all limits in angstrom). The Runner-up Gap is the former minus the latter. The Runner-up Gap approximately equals -39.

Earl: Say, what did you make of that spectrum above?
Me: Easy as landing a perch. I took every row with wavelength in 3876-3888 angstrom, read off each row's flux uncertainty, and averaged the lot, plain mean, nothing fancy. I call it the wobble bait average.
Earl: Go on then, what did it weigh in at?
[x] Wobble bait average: 3.07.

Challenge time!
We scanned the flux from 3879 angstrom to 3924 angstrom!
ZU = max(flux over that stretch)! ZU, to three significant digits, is 67.2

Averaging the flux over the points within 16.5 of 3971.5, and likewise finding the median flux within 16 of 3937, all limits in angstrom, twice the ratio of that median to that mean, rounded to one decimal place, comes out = 1.8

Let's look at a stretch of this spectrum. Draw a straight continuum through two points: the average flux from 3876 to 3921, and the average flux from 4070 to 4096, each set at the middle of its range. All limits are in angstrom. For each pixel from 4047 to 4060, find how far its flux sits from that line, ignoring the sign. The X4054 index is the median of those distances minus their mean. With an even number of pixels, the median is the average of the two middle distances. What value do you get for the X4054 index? -1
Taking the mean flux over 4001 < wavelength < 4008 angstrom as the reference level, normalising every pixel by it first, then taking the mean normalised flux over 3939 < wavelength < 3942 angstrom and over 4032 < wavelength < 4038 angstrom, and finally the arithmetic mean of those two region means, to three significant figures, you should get 0.817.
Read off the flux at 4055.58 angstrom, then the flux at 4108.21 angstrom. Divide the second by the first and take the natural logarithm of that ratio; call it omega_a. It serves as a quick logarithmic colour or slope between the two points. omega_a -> 0.07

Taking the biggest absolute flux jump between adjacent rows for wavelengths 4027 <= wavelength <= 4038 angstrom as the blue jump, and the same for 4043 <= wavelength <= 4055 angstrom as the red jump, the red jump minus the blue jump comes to 15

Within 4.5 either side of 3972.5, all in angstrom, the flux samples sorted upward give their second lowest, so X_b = 20.2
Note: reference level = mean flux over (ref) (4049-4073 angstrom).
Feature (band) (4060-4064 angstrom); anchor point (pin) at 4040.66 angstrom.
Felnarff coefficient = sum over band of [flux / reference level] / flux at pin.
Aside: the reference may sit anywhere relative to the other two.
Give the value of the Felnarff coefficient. 0.026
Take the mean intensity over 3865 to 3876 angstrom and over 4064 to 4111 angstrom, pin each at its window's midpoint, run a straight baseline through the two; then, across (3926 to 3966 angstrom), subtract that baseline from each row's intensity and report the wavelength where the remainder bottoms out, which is 3934.16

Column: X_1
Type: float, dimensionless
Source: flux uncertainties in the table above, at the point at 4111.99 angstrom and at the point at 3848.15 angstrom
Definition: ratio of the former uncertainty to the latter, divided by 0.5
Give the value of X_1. 1.4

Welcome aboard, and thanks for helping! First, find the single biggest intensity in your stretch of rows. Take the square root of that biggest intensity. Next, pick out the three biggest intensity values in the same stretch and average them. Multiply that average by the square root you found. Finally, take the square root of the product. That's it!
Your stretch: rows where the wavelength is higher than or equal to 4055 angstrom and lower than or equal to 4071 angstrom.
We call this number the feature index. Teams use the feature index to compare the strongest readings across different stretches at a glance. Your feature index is 26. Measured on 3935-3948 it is 20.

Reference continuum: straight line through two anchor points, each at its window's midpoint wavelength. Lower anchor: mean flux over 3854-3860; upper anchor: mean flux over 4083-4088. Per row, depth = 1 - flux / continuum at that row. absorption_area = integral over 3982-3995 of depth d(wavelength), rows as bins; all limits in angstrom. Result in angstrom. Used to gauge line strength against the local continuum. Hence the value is -1.3 angstrom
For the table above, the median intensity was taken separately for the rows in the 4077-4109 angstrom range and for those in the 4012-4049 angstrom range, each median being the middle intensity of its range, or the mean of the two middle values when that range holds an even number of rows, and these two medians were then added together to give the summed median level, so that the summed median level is 148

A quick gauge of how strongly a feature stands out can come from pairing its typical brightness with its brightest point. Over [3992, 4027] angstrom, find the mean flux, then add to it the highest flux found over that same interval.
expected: 151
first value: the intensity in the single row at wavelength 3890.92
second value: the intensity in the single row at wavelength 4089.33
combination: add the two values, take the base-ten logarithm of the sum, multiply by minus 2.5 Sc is -5.36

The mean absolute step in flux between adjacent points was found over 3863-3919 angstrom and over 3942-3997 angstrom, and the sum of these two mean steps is 12.7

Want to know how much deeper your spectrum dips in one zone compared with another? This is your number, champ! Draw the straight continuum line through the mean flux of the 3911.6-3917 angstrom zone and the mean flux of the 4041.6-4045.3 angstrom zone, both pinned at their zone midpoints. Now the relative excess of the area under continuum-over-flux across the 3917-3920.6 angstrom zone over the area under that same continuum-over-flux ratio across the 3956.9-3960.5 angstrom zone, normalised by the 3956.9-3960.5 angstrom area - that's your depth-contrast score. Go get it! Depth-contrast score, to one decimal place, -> 0.0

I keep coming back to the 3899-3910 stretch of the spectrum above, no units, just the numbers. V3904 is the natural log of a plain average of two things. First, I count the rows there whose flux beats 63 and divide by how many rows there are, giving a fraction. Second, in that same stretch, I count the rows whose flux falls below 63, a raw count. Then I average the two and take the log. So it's 1.1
